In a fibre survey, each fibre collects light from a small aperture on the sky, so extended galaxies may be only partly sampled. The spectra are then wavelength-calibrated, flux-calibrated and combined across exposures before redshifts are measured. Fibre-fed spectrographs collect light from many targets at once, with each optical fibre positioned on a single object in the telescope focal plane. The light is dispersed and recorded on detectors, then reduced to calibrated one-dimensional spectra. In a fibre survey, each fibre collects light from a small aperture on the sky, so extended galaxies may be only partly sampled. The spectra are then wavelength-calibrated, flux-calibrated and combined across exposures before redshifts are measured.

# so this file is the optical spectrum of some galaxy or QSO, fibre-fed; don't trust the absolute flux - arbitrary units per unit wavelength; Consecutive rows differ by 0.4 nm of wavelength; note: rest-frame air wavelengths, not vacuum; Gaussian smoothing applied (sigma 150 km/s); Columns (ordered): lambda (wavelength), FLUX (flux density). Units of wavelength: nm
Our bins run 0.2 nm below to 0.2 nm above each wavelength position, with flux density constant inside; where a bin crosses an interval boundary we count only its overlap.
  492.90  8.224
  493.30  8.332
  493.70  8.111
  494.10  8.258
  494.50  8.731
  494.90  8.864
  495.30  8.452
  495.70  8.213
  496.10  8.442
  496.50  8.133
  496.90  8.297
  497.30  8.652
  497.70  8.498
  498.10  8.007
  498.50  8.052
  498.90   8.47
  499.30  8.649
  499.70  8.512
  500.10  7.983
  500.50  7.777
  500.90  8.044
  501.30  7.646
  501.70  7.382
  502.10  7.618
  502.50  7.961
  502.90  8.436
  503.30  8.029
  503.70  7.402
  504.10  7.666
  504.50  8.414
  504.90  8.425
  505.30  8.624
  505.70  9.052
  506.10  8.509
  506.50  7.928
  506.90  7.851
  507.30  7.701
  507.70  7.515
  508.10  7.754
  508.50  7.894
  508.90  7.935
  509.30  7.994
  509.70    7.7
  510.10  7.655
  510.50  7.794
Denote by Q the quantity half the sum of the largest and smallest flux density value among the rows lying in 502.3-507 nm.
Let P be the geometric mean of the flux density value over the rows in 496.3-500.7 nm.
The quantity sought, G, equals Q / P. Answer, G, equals 0.99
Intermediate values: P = 8.3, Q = 8.23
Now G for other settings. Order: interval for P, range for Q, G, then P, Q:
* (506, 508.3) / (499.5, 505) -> 1.01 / 7.9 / 7.95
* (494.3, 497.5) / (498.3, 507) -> 0.97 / 8.5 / 8.22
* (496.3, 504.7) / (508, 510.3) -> 0.97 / 8.1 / 7.82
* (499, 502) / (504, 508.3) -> 1.04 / 8.0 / 8.28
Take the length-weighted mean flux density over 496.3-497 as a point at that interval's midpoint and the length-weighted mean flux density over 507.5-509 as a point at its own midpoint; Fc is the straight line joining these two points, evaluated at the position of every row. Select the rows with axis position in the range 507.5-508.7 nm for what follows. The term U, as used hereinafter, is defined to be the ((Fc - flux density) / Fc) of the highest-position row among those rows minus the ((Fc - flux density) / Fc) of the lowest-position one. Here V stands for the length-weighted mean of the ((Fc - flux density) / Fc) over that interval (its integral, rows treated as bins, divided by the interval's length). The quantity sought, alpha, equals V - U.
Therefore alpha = 0.059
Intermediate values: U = -0.05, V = 0.006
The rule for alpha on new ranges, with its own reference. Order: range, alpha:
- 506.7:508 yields -0.026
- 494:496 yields -0.028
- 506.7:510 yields -0.010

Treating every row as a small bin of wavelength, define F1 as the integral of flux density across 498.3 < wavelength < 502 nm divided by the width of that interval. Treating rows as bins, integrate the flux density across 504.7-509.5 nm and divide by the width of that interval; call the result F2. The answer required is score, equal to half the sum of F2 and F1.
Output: 8.07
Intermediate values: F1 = 8.0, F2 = 8.10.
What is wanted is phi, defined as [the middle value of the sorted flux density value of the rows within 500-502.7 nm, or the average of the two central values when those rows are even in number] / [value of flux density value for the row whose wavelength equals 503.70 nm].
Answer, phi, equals 1.05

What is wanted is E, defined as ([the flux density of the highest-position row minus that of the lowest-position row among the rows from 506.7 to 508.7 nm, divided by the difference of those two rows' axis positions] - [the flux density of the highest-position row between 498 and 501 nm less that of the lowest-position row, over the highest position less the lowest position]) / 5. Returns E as 0.0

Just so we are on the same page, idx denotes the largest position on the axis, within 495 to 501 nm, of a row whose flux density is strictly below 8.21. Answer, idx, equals 500.90 nm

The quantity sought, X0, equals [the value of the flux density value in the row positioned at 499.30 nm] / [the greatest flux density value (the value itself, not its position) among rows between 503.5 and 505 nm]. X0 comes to 1.027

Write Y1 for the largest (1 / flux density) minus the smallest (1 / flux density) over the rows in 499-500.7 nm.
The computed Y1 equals 0.013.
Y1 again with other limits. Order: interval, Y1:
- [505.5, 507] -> 0.017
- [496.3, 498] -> 0.007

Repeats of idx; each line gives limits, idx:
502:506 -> 504.10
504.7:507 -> 506.90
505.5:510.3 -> 510.10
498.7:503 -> 502.50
